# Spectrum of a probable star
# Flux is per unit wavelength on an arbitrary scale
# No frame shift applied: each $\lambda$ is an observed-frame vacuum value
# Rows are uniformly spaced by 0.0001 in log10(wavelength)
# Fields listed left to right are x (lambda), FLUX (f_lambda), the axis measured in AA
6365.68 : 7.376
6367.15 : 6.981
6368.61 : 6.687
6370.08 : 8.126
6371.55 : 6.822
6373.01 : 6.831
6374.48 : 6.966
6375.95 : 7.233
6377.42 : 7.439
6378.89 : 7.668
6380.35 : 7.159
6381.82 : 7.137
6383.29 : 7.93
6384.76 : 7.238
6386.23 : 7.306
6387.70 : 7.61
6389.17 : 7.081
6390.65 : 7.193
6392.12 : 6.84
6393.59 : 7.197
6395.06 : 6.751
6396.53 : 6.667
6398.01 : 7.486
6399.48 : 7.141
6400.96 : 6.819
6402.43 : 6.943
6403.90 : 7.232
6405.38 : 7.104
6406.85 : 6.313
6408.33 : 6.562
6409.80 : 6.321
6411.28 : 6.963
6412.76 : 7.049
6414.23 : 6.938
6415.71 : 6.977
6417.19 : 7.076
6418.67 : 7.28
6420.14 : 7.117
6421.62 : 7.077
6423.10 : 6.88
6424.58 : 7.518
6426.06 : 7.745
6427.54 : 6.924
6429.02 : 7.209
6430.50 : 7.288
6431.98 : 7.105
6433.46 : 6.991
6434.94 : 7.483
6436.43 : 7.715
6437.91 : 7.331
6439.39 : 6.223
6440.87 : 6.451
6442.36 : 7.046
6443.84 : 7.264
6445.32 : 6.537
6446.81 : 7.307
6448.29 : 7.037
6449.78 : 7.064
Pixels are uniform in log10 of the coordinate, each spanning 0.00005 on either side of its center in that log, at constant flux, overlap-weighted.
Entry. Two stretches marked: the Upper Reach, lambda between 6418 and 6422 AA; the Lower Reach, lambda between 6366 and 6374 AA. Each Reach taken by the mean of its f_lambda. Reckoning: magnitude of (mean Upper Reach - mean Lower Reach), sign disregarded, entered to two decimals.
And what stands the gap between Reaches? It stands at 0.07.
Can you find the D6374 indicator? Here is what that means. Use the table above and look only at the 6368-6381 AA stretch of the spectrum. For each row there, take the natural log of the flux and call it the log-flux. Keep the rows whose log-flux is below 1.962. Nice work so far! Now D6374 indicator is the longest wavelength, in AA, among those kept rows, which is 6374.48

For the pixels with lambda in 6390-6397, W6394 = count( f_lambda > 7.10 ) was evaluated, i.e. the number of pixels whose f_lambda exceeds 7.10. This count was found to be 2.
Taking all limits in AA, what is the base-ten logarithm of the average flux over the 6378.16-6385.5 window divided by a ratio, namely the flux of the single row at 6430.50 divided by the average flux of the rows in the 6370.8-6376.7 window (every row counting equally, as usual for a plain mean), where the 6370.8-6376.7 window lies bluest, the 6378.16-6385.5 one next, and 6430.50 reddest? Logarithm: 0.85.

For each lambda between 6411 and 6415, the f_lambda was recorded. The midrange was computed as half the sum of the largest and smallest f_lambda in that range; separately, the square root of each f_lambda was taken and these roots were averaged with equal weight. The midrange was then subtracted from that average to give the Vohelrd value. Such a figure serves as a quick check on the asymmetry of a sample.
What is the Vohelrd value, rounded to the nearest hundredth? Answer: -4.35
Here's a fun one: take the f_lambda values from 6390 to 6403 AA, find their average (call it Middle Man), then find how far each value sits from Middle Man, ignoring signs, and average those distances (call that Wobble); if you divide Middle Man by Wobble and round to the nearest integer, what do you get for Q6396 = 32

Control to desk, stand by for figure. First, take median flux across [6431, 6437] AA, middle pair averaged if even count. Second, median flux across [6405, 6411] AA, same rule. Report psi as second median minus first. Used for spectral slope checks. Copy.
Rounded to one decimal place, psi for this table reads -0.9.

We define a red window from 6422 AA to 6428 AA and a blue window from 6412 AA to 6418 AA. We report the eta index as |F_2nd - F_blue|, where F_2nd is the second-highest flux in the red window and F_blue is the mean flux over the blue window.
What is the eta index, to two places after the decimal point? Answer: 0.51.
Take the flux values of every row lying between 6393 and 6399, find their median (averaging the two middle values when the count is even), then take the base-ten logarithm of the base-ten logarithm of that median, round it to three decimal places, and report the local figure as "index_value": -0.074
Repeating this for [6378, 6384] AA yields -0.060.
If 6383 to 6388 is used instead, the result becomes -0.059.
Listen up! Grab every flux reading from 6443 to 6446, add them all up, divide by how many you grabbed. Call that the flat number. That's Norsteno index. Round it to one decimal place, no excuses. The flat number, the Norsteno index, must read 6.9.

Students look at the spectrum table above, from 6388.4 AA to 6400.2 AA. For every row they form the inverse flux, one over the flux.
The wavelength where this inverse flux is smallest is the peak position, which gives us 6398.01 AA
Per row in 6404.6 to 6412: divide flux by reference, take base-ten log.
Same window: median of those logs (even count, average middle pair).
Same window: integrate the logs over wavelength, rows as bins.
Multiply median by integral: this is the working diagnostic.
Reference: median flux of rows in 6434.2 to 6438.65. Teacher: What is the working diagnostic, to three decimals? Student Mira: 0.022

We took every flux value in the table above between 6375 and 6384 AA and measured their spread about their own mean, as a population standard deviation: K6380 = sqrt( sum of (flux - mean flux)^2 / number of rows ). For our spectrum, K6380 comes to 0.29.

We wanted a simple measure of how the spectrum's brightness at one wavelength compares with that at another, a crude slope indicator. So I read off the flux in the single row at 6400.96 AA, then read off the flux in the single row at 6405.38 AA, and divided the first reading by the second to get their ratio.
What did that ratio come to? 0.960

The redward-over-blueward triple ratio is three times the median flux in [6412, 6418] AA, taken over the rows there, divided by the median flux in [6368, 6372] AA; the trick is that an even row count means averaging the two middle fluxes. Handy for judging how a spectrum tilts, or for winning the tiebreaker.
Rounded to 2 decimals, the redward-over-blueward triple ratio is 3.08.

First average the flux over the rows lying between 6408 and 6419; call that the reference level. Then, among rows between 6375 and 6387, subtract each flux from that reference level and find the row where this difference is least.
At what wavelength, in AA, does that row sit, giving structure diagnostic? 6383.29 AA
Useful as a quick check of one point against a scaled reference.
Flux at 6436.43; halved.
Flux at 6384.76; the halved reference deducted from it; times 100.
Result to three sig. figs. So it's 338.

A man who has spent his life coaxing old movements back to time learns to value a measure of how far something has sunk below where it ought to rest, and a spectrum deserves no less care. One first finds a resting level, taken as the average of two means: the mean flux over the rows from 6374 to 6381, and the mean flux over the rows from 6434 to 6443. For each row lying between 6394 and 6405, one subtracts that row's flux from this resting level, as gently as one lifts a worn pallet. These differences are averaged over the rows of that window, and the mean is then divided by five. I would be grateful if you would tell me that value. 0.03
